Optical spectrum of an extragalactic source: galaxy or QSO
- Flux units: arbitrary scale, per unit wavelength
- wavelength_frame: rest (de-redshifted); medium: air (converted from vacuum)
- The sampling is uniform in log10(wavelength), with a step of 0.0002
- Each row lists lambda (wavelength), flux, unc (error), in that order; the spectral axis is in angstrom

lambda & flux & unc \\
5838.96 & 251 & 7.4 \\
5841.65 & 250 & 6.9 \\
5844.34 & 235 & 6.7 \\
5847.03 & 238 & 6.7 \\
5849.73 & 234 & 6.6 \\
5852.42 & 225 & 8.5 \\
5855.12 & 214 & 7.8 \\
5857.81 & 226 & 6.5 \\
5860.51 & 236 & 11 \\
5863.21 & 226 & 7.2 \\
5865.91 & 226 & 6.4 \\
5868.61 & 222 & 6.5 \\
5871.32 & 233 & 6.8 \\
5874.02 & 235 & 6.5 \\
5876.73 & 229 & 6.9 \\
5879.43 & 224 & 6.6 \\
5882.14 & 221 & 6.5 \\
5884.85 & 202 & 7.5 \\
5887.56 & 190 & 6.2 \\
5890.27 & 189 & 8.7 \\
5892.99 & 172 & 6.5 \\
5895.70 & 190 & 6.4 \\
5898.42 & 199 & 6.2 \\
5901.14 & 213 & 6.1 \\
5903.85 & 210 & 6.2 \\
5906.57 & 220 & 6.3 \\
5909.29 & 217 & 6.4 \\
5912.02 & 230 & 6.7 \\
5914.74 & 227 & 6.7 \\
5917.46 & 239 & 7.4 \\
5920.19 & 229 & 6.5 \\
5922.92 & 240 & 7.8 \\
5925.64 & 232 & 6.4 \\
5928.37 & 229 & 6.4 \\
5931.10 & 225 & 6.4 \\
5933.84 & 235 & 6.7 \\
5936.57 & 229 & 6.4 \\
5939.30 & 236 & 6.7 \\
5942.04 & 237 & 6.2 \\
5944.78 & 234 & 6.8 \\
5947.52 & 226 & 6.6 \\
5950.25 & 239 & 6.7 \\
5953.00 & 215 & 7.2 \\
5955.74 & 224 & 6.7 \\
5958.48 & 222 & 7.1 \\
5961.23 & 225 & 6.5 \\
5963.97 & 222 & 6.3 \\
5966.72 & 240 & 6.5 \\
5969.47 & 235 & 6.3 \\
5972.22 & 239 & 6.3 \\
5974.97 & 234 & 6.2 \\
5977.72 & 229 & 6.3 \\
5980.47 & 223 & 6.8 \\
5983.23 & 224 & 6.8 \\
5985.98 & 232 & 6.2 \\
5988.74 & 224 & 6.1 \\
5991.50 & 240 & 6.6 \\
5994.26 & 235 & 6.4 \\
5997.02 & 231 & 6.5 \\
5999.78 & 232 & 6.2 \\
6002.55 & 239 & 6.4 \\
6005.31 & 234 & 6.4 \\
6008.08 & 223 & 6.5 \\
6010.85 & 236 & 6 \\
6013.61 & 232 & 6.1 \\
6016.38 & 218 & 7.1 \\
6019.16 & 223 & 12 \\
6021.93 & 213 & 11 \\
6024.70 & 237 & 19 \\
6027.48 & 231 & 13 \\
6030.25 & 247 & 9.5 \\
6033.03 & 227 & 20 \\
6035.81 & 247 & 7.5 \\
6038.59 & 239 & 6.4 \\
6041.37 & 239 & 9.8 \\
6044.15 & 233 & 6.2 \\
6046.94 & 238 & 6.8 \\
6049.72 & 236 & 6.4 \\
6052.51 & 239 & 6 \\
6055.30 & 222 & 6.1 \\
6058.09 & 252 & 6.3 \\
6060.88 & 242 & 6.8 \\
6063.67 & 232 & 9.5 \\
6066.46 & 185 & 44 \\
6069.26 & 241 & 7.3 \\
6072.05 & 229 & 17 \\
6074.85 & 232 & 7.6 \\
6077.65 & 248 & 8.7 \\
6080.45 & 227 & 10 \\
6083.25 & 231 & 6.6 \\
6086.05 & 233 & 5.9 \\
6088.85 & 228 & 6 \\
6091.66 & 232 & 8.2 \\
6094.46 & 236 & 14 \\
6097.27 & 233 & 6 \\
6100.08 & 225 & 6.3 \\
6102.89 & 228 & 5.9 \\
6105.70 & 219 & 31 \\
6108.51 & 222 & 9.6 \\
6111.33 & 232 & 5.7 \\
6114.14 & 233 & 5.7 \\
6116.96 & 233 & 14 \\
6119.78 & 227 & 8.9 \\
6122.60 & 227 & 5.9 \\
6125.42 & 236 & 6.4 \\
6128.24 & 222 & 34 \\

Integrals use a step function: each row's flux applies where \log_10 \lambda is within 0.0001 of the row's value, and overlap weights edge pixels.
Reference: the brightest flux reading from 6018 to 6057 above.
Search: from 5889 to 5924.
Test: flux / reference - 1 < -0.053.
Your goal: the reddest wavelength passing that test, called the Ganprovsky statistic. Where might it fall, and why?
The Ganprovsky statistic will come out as 5920.19 angstrom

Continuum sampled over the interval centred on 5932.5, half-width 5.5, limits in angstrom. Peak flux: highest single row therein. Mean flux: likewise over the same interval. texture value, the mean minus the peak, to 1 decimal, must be -5.5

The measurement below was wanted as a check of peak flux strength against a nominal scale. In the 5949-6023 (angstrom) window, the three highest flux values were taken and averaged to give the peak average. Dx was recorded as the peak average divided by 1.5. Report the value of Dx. 160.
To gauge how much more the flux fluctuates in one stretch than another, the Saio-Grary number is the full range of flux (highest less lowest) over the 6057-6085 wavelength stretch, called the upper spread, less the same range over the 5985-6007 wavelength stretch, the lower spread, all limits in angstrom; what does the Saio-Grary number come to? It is 51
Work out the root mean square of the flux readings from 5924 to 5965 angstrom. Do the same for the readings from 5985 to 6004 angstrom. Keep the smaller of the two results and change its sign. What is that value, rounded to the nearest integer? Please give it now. -229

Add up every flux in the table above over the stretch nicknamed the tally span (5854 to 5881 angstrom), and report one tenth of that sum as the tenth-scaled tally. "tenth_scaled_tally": 227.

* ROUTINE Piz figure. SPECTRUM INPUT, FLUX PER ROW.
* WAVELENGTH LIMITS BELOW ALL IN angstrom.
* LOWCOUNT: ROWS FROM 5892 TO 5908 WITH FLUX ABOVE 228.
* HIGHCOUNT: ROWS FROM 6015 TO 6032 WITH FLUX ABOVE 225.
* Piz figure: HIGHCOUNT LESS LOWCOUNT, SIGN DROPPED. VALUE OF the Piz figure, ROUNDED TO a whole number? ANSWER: 3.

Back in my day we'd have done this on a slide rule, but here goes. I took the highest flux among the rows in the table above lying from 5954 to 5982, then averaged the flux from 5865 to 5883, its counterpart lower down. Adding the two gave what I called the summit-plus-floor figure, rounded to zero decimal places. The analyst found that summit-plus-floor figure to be 467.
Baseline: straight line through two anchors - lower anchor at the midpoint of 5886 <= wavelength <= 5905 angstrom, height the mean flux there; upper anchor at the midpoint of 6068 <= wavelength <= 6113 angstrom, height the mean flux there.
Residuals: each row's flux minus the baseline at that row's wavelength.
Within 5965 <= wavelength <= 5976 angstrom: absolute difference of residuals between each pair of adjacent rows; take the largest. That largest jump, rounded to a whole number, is 6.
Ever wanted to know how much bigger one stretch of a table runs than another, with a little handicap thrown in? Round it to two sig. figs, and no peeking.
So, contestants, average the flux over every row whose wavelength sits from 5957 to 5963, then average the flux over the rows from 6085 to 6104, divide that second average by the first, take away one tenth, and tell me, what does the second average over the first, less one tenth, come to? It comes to 0.93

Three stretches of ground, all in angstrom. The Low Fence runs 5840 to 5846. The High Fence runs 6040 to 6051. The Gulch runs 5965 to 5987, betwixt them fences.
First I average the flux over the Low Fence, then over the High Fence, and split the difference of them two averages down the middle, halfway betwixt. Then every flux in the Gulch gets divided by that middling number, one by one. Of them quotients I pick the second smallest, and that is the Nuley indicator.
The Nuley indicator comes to 0.935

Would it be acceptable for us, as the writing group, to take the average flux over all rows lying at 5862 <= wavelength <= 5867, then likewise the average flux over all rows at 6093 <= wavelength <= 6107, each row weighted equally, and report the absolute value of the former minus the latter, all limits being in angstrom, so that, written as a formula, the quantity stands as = 2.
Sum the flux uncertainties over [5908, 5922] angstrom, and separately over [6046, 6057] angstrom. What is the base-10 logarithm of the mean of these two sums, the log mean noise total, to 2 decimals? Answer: 1.47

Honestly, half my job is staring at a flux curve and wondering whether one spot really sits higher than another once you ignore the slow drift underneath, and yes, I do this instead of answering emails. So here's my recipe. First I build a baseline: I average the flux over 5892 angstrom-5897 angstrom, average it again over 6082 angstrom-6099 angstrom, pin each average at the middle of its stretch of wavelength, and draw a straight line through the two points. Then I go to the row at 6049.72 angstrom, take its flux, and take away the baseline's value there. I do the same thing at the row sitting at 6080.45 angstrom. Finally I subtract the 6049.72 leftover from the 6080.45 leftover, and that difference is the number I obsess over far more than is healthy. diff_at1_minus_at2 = -17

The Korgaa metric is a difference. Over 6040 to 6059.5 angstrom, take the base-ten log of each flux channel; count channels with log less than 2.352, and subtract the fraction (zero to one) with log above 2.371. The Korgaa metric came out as 0.3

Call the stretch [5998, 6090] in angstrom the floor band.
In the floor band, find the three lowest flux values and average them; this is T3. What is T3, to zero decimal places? 205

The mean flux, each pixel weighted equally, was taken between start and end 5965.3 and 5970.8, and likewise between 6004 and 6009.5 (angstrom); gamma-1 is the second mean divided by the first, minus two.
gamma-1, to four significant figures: -1.038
